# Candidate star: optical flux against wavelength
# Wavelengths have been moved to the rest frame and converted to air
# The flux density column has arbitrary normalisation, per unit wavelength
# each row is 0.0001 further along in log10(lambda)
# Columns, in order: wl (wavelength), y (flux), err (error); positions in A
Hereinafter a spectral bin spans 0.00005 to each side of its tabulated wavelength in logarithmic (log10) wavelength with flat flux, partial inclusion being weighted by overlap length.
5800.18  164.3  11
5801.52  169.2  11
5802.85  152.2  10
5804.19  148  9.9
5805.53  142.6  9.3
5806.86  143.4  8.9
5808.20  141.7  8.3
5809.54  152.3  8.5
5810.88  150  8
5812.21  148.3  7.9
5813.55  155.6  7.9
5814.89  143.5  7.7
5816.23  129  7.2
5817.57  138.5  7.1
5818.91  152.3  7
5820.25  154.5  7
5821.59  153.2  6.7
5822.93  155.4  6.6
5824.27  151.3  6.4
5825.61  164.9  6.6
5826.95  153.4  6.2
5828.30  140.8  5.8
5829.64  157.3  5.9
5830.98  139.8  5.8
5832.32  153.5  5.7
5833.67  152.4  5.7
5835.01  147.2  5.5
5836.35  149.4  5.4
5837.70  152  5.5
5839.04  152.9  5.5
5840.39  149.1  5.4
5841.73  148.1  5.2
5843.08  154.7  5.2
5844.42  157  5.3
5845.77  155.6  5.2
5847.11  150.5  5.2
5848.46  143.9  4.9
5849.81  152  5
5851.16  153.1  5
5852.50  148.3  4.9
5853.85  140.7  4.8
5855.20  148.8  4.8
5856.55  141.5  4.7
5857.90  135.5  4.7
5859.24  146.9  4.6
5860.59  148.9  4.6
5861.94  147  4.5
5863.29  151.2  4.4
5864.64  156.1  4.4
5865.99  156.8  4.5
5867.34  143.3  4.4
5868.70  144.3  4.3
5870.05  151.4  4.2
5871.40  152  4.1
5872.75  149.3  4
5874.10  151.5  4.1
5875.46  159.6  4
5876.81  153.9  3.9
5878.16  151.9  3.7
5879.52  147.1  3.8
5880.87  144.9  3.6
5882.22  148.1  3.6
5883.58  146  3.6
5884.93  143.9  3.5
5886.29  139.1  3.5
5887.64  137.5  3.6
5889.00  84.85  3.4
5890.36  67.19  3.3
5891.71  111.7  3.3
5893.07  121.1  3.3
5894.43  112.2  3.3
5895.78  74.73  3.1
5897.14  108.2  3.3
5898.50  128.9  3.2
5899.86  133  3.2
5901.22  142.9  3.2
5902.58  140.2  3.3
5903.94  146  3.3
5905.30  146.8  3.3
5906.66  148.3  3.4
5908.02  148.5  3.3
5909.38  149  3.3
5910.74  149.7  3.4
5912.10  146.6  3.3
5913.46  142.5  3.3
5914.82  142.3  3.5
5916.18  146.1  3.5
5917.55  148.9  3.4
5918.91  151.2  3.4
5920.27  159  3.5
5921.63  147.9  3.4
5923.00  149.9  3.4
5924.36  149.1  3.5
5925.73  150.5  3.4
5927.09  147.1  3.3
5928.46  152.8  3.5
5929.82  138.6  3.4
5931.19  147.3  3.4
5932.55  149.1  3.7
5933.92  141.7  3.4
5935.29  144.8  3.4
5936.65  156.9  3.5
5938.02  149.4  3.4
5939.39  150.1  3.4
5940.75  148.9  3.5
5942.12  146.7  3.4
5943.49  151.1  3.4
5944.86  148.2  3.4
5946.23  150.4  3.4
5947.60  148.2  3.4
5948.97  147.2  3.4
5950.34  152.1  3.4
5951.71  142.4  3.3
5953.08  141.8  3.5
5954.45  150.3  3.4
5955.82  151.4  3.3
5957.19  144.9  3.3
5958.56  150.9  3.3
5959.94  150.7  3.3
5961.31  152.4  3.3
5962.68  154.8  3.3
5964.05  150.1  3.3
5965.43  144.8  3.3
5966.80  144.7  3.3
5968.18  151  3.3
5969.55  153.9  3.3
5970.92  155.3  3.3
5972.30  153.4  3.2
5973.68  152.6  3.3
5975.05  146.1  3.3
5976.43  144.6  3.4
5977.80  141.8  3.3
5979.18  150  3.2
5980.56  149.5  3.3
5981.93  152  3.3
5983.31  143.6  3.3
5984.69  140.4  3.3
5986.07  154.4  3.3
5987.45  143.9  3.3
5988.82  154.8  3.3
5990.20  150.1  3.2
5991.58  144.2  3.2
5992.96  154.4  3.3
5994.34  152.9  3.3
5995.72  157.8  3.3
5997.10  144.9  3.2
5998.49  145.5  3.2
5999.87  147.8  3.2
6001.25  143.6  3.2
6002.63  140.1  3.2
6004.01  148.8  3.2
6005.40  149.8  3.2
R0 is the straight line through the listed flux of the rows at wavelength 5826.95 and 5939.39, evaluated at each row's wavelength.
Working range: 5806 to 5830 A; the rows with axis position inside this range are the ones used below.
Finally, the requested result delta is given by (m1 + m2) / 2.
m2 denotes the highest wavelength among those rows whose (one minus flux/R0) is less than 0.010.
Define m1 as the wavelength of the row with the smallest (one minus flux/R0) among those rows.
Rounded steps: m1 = 5825.61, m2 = 5829.64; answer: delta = 5827.6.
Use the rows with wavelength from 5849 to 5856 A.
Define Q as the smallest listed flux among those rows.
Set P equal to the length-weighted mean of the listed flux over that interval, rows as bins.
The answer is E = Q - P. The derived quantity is -7.6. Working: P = 148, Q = 140.7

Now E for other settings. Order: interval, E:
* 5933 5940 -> -6.8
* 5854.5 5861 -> -8.7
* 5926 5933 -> -8.6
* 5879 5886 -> -1.8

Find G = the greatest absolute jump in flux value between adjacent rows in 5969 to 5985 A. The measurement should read 8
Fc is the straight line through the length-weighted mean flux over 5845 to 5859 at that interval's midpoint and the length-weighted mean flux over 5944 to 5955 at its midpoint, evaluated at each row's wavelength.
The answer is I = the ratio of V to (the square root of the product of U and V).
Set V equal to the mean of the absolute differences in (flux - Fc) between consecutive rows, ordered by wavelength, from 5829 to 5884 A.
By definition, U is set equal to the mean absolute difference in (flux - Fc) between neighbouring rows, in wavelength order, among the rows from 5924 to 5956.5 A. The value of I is 1.02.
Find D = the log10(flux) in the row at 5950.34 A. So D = 2.18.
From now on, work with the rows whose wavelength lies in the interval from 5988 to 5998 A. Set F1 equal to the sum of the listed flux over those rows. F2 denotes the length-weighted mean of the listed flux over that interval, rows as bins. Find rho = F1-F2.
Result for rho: 908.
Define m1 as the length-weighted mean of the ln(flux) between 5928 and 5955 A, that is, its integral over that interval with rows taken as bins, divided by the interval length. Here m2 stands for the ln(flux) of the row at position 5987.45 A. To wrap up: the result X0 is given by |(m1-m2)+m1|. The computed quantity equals 5.02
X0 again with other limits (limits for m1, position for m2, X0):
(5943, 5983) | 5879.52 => 5.02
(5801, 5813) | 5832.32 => 4.98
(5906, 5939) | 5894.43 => 5.28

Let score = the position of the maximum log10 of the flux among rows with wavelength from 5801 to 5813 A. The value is 5801.52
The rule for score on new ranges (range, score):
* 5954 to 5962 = 5961.31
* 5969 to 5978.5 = 5970.92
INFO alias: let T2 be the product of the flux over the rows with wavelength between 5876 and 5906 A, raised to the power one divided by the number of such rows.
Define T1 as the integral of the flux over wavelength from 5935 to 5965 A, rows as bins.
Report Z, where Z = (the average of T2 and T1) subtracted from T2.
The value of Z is -2177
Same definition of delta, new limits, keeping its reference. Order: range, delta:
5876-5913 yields 5893.8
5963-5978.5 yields 5972.3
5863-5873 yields 5868.7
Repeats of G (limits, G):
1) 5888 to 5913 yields 45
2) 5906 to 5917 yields 4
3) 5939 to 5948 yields 4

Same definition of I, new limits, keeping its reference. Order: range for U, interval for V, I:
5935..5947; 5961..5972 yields 0.89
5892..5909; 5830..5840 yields 0.61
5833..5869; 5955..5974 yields 0.82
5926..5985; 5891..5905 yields 1.87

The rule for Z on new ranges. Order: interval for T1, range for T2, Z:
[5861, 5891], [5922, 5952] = -2059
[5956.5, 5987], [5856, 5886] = -2200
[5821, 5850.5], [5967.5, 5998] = -2160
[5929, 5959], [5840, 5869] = -2144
